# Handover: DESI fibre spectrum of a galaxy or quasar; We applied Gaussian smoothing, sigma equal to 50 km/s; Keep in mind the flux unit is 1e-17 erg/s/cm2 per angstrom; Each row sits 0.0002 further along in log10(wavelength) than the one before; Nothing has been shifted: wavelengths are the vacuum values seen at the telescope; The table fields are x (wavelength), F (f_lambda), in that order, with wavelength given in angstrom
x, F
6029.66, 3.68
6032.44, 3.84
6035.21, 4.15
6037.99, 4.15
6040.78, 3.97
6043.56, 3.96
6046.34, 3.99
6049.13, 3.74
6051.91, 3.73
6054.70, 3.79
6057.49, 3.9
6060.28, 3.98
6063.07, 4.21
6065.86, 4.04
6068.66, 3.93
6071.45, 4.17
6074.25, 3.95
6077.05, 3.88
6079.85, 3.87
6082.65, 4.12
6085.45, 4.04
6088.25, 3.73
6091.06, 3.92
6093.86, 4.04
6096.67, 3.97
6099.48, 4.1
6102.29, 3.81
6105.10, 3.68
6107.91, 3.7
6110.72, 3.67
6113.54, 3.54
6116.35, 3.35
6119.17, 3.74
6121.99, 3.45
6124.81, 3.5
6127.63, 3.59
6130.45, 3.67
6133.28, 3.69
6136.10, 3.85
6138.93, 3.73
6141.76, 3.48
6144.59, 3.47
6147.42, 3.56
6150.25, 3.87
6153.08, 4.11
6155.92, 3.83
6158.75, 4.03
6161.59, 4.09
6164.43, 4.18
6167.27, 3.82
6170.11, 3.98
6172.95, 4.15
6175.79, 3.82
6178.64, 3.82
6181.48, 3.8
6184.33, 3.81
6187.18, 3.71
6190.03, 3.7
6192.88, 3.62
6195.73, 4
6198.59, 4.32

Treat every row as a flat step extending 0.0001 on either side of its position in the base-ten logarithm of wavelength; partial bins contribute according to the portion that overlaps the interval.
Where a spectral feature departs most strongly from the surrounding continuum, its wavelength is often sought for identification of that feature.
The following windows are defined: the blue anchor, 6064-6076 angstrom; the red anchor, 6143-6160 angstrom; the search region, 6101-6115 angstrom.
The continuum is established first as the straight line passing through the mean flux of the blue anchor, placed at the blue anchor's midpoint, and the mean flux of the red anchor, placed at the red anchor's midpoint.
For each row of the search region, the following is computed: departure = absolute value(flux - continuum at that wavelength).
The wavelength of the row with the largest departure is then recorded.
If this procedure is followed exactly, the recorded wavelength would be 6113.54 angstrom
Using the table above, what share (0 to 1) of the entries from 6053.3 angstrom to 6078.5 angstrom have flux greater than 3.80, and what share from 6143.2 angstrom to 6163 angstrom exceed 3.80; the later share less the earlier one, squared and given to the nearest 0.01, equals 0.03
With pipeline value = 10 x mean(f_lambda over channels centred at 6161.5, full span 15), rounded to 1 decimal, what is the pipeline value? 39.9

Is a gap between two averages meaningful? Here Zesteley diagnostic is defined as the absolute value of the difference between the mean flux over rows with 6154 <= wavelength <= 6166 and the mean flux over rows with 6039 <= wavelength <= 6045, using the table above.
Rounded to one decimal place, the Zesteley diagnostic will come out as 0.1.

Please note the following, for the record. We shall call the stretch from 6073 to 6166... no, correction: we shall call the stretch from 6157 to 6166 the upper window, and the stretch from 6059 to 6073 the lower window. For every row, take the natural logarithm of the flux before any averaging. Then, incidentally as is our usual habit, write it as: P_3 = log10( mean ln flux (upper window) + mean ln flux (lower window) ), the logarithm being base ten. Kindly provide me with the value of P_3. 0.449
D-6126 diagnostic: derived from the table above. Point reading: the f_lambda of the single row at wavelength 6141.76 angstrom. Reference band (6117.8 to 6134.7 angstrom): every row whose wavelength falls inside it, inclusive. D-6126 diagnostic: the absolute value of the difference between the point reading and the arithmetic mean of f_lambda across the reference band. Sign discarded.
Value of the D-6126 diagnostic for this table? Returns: 0.13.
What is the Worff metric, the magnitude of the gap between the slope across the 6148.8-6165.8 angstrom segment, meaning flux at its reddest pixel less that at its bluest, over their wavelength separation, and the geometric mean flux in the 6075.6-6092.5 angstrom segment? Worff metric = 3.90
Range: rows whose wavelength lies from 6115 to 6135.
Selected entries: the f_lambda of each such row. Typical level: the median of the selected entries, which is 3.59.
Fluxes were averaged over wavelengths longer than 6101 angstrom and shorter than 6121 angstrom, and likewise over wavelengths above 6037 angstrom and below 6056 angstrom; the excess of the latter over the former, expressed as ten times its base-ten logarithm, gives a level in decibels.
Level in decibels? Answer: -5.8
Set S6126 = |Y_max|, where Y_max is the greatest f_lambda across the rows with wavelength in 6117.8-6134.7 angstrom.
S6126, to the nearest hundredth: 3.74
